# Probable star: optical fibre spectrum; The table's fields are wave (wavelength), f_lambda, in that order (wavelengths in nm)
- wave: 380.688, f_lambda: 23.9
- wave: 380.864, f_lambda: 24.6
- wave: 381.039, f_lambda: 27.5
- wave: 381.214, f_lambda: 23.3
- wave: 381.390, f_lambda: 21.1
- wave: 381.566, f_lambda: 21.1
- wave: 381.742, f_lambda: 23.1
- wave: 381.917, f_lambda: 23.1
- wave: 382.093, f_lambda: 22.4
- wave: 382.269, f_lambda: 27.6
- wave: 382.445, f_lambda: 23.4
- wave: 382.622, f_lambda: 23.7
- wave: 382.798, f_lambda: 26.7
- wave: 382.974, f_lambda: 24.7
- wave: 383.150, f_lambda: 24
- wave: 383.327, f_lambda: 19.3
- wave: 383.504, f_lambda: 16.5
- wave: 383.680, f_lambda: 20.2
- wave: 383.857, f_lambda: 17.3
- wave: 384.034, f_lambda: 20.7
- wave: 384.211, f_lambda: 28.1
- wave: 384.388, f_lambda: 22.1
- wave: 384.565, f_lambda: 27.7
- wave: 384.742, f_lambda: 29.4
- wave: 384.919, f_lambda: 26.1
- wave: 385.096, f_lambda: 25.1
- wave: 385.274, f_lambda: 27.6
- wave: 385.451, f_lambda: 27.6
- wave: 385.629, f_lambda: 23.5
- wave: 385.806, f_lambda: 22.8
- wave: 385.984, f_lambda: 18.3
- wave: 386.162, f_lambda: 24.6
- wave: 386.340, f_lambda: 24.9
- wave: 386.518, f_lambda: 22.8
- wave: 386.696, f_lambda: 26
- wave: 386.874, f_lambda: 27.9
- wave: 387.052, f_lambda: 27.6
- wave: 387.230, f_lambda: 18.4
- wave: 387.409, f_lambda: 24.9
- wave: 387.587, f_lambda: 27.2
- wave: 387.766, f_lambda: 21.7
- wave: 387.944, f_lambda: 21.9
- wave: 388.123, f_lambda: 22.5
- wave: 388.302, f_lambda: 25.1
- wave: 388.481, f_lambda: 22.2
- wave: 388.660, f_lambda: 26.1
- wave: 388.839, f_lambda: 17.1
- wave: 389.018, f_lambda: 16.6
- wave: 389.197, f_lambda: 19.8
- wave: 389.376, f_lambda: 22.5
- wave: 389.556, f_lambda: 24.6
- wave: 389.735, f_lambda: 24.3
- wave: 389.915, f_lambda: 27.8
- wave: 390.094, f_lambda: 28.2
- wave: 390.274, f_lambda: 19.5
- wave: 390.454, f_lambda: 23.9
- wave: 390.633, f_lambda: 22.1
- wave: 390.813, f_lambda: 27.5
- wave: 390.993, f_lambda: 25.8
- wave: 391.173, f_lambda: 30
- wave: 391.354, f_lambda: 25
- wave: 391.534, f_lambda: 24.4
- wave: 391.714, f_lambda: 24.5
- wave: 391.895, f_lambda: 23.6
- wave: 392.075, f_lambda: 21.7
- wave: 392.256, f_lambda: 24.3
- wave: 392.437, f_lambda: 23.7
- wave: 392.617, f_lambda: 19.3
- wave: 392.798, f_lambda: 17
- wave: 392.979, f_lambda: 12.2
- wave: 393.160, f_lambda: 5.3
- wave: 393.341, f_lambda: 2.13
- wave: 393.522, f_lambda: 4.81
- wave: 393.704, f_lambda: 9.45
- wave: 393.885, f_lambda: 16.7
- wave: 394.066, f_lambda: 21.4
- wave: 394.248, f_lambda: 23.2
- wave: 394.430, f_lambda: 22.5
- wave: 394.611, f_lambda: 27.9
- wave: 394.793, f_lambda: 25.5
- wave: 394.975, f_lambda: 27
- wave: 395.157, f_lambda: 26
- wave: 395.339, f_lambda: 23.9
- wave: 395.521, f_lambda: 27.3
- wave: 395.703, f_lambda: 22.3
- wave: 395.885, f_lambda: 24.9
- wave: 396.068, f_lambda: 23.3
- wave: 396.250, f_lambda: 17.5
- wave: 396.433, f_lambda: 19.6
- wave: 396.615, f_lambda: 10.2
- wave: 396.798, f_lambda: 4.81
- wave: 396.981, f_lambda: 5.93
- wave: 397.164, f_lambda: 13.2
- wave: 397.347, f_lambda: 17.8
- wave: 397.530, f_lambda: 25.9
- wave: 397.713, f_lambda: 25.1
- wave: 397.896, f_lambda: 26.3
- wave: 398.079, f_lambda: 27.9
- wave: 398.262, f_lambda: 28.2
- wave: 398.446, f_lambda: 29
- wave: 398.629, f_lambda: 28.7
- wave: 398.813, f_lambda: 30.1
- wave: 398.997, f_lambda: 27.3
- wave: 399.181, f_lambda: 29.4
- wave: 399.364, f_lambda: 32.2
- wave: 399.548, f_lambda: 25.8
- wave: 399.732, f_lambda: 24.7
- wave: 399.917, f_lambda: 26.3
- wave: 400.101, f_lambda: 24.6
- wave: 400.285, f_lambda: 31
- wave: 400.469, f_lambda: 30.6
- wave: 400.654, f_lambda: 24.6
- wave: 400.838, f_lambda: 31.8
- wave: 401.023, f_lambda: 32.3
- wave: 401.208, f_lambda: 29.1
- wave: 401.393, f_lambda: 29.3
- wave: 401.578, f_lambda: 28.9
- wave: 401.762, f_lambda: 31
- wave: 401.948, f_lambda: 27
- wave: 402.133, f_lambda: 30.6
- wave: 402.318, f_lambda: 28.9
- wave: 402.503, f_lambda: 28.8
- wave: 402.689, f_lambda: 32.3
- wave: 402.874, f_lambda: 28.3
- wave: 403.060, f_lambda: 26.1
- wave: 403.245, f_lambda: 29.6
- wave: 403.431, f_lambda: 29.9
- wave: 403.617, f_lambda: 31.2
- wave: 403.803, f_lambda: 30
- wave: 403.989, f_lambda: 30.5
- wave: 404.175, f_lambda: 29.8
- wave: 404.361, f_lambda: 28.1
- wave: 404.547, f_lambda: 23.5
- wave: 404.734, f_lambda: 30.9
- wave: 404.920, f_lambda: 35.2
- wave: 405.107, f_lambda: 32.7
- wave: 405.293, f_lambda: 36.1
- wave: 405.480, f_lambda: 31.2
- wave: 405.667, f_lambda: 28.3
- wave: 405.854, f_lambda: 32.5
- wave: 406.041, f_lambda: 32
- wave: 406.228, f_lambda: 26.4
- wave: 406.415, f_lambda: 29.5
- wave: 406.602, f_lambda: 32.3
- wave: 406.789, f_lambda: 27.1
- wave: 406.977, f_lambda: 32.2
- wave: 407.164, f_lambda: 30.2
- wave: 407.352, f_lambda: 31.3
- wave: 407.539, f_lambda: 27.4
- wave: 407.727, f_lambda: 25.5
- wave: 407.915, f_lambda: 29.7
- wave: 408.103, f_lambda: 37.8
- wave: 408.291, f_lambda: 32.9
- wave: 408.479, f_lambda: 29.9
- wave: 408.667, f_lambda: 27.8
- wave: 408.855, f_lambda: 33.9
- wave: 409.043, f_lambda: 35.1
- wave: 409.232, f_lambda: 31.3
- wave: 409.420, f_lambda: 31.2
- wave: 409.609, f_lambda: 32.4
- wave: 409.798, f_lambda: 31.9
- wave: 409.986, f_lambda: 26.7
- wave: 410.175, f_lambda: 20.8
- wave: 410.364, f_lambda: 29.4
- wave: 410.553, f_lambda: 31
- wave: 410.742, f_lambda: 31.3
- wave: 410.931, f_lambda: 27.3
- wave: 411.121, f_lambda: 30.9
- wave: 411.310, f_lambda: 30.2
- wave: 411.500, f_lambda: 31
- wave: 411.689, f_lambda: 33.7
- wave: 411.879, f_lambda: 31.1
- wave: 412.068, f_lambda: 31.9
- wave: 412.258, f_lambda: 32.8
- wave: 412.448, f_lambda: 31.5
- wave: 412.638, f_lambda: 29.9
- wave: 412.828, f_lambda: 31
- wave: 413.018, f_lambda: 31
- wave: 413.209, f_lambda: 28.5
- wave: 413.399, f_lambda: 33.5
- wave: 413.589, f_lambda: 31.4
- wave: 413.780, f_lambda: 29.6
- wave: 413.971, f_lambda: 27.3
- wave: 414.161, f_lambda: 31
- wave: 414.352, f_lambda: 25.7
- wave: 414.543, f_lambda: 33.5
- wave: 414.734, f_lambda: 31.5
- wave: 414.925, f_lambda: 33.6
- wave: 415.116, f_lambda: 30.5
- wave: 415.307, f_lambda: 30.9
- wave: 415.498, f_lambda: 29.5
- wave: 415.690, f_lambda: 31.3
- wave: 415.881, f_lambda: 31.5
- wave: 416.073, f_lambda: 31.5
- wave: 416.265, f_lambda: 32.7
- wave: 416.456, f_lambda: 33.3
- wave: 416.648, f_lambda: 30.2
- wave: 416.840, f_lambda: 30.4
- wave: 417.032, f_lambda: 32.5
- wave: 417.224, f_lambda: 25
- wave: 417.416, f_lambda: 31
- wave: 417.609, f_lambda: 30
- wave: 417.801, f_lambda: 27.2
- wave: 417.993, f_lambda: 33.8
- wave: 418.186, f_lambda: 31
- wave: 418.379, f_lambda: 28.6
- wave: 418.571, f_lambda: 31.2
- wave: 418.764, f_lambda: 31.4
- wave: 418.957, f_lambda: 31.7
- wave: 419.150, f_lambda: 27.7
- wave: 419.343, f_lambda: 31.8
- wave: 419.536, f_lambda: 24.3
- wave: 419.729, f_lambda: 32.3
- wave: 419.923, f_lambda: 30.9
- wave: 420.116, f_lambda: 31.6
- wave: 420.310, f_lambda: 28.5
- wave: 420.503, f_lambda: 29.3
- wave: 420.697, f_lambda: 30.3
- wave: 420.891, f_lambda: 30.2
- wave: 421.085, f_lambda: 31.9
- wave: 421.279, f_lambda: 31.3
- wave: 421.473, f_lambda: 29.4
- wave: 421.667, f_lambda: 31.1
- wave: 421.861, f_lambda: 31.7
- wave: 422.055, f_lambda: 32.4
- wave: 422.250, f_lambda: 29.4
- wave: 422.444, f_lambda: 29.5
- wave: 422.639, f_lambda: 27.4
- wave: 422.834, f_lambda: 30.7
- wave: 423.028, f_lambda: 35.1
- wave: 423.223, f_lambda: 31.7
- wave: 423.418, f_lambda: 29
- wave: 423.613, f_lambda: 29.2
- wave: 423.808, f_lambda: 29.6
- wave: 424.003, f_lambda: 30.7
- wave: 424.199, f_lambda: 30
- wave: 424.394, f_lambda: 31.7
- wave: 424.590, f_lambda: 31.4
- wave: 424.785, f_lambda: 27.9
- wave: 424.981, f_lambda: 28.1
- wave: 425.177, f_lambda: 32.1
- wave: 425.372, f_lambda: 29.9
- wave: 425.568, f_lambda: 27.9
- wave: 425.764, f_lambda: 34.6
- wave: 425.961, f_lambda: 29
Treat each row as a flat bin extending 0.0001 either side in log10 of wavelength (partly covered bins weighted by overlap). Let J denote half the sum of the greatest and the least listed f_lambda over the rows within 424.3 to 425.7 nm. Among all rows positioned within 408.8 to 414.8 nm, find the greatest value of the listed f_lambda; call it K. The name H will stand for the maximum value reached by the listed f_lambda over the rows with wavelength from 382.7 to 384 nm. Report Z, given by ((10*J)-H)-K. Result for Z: 238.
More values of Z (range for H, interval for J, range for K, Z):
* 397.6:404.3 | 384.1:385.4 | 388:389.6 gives 199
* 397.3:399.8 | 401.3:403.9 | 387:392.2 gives 230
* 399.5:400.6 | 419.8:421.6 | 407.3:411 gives 233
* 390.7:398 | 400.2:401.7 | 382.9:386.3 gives 225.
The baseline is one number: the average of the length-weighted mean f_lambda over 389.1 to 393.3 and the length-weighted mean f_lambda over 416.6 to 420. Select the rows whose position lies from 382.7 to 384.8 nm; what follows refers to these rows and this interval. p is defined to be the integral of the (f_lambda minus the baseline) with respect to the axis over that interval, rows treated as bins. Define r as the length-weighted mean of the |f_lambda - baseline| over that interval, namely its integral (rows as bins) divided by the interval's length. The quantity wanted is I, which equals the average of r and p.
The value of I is -1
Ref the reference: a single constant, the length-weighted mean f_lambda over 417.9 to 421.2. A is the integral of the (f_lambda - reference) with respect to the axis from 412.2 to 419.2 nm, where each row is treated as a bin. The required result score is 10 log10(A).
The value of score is 3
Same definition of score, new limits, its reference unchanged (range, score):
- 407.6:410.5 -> -13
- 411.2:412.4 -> 2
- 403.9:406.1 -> 0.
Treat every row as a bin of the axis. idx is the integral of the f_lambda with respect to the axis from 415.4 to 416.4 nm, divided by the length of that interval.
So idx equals 31.4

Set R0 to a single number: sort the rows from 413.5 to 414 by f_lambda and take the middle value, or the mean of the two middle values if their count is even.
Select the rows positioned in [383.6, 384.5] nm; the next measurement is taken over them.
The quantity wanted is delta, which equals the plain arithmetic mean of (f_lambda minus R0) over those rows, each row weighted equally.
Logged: -7.9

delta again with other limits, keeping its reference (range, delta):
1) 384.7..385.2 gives -2.7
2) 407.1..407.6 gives 0.0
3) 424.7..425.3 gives -0.2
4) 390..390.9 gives -5.4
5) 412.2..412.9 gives 1.7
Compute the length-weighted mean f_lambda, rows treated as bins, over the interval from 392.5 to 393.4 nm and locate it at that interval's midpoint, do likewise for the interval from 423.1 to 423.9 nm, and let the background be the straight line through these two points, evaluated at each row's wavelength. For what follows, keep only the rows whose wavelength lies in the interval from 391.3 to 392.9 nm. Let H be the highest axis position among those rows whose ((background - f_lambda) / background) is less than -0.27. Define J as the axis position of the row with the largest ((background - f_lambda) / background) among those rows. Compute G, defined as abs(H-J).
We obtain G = 0.00 nm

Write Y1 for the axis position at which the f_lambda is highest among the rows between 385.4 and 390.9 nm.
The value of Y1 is 390.094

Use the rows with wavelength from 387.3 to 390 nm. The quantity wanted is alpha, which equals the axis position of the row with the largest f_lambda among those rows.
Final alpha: 389.915 nm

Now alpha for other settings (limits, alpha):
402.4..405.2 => 404.920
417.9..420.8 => 417.993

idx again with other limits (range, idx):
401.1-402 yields 29.2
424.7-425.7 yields 29.4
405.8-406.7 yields 30.5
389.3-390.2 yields 25.4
